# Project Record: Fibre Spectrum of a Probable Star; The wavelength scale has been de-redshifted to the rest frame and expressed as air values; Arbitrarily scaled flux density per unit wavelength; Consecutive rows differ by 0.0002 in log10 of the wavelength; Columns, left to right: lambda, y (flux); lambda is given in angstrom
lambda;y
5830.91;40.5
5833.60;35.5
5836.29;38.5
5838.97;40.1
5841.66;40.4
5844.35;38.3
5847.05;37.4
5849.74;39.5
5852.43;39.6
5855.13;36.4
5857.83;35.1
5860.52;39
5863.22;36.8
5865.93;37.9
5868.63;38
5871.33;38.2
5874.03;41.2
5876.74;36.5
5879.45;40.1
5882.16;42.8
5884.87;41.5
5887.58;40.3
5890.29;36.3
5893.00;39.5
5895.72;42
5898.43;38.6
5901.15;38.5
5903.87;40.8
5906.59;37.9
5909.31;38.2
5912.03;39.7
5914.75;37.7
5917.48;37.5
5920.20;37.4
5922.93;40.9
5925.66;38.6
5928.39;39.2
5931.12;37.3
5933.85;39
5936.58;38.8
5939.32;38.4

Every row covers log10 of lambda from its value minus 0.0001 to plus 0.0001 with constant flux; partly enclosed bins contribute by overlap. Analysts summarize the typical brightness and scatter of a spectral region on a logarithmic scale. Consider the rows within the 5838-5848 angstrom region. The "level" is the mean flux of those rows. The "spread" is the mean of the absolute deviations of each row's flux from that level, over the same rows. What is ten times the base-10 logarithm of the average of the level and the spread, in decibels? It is 13.0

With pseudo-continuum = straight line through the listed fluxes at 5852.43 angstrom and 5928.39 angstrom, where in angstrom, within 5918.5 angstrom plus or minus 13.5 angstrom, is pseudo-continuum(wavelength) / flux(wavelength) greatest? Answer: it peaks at 5931.12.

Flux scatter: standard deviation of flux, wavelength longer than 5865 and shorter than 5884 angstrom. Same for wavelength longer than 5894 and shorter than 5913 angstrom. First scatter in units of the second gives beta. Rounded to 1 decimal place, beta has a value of 1.4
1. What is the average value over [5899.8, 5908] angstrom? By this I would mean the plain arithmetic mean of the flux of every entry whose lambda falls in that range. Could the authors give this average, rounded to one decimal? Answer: 39.1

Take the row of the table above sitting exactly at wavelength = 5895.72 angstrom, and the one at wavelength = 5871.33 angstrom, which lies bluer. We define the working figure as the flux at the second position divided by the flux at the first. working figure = 0.91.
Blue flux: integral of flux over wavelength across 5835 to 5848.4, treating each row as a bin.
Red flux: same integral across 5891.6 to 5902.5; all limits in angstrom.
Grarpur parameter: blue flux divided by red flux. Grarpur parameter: 1.2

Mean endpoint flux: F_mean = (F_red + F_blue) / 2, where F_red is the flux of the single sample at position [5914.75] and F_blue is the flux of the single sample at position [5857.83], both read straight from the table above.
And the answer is 36.4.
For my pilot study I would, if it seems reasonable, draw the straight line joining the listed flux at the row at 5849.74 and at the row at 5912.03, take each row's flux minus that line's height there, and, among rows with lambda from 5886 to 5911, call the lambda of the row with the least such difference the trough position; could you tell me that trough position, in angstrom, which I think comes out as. 5890.29 angstrom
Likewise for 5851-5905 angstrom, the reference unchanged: 5857.83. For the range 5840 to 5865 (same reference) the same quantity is 5857.83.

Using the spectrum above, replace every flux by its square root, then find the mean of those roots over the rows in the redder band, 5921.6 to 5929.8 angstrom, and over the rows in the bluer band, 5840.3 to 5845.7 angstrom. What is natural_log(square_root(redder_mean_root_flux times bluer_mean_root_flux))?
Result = 1.84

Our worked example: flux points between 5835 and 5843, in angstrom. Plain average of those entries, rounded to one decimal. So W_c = 39.7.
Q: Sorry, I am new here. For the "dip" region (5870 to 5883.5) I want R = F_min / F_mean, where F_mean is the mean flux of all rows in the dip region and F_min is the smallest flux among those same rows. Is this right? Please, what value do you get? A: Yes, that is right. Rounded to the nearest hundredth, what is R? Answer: 0.92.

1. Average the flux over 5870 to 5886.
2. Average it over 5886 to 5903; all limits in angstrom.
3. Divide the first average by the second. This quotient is 1.02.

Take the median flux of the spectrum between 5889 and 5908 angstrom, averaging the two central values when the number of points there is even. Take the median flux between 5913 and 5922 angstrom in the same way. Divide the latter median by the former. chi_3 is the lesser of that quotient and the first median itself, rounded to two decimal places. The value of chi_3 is 0.97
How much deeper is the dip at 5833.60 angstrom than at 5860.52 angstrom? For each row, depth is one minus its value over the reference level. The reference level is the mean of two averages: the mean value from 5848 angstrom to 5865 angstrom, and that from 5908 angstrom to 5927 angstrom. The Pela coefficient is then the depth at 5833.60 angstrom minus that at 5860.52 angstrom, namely 0.092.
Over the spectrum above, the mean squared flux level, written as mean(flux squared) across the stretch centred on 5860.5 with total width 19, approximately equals 1412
